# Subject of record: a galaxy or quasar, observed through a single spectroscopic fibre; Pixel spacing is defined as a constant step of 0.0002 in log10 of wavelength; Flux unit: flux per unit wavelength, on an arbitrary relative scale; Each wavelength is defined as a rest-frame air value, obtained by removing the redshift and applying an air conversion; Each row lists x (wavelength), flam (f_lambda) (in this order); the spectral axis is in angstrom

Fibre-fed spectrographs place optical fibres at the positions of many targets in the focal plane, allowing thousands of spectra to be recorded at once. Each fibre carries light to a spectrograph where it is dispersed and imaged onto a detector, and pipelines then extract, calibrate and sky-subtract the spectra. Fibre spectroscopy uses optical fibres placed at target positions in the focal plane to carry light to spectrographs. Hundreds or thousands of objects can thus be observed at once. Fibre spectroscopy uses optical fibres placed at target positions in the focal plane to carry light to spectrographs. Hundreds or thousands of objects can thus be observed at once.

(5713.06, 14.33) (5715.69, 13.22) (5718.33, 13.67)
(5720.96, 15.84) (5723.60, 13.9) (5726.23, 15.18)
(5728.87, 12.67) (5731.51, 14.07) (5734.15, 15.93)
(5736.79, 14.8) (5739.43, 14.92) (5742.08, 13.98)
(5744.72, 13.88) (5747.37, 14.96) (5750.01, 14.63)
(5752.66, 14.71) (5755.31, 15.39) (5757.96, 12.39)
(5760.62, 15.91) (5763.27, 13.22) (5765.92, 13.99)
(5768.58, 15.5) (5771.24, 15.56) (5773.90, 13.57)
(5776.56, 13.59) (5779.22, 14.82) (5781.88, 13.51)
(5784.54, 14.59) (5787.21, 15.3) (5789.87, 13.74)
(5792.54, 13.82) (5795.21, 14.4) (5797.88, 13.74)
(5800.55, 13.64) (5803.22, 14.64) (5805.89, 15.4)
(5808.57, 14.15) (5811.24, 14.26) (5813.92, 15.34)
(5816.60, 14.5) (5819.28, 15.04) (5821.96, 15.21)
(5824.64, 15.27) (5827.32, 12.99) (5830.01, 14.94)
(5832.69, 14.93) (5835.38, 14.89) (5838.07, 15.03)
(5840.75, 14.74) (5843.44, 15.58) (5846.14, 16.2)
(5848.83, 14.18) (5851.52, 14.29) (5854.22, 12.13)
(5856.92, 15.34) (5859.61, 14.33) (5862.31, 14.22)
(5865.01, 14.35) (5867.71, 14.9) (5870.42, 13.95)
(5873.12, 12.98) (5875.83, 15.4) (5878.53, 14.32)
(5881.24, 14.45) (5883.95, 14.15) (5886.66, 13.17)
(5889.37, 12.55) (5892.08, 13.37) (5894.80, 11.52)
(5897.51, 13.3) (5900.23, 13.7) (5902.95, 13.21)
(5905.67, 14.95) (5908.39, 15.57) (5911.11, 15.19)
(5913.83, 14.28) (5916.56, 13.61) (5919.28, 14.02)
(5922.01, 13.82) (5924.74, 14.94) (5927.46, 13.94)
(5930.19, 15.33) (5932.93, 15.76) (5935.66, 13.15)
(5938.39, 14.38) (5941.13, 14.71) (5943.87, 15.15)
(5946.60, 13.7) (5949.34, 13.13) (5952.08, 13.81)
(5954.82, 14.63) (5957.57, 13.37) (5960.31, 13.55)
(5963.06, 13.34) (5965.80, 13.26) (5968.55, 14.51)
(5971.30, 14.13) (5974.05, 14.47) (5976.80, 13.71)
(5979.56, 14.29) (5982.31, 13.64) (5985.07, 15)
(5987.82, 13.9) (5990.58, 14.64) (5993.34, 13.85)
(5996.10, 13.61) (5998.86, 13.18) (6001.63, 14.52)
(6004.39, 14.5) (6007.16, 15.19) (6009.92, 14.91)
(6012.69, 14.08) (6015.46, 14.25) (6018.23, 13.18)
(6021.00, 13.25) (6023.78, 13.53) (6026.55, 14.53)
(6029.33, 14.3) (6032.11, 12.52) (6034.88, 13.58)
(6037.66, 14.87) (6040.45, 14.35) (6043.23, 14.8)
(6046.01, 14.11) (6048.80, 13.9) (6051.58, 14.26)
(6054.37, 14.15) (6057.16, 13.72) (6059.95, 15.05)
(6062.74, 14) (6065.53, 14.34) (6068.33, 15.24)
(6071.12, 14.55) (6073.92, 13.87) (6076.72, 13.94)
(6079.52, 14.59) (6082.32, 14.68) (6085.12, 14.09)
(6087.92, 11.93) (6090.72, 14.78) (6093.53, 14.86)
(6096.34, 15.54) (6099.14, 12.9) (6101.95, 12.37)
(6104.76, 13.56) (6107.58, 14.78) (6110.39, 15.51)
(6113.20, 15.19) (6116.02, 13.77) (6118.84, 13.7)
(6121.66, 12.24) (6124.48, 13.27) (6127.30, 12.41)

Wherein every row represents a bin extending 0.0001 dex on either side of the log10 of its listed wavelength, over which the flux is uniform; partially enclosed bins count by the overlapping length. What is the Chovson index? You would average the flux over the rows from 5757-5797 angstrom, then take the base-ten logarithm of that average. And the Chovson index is 1.15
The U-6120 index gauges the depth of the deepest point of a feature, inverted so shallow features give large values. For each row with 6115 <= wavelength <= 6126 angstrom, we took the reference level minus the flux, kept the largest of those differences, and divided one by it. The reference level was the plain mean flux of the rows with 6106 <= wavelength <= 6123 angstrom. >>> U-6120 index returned 0.51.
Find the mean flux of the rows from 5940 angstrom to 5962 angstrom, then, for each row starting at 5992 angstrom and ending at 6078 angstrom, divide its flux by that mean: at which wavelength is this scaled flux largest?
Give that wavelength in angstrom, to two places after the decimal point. 6068.33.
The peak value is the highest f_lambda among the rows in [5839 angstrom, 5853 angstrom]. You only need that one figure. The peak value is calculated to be 16.2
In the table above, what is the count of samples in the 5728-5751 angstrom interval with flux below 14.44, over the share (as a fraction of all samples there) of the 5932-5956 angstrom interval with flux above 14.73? 18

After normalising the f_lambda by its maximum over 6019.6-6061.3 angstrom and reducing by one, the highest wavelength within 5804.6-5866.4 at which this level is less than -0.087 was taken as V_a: 5854.22 angstrom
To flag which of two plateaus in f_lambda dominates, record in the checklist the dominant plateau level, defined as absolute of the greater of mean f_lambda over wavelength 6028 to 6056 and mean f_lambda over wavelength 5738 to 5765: 14.4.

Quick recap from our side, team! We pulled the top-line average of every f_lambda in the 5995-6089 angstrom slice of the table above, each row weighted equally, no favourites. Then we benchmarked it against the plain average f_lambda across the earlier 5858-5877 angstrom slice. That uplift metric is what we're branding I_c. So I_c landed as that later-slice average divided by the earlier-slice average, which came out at 0.99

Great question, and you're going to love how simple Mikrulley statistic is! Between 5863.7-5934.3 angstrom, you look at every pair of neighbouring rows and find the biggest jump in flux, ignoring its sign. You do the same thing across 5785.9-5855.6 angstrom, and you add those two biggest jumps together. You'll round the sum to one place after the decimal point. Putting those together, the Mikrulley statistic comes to 4.7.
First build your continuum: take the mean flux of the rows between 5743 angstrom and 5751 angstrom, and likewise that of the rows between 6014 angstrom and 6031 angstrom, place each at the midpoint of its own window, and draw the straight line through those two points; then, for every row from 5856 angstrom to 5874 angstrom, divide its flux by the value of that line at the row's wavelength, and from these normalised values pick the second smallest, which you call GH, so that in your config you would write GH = 0.98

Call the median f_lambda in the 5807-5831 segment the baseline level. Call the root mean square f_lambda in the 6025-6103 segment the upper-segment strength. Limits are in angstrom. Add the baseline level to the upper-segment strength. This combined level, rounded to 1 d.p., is 29.1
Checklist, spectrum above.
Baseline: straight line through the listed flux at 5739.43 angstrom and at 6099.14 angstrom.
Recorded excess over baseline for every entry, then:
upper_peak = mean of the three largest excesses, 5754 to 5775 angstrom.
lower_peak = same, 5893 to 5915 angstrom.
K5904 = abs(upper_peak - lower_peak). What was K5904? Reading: 0.38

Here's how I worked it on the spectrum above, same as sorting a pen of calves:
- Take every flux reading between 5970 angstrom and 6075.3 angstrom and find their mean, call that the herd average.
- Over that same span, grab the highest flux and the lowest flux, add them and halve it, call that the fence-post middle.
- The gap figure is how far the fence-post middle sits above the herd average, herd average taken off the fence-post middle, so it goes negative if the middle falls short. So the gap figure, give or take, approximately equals -0.28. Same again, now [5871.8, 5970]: -0.37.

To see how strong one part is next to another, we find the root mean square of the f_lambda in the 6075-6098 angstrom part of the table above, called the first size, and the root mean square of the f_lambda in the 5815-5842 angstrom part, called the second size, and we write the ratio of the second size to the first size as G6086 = 1.03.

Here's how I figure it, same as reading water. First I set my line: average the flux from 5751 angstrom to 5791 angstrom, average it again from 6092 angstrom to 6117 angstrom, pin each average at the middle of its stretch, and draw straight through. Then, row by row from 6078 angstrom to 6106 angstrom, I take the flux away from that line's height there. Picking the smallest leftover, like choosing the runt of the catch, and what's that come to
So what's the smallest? -1.3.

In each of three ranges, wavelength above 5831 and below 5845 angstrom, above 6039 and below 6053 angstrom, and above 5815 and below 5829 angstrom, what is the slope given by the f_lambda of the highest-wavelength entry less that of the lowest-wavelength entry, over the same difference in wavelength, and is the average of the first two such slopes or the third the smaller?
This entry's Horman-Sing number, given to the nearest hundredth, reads -0.14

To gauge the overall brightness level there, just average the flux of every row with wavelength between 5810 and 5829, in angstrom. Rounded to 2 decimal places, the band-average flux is 14.66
